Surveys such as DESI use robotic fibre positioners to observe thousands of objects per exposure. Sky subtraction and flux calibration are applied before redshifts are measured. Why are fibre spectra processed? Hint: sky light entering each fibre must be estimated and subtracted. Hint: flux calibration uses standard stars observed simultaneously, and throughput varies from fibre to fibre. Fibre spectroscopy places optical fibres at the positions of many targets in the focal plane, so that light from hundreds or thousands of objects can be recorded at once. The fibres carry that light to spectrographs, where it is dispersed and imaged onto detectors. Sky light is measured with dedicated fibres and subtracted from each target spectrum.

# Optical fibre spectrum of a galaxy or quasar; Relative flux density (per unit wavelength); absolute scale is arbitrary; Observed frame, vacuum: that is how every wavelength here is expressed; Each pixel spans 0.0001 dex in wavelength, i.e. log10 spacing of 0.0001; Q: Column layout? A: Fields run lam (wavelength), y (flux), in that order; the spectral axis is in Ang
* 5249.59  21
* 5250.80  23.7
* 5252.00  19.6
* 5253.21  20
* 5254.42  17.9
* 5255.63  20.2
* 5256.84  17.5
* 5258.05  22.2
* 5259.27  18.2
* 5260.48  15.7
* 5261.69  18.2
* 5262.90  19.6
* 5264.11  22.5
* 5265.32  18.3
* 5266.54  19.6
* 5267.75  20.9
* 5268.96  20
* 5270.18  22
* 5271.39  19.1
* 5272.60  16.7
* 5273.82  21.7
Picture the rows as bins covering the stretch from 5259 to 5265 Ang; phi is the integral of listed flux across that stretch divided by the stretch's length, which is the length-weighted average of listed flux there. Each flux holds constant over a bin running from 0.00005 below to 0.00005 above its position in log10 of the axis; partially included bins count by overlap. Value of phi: 18.9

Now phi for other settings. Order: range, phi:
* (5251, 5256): 19.8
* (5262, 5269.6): 20.1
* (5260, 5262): 16.9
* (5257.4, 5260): 19.9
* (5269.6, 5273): 19.4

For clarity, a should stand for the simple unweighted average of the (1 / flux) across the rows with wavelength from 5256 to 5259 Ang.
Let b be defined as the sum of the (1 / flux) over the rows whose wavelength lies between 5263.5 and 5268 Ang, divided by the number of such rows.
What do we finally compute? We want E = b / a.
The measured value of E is 0.97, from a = 0.0511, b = 0.0495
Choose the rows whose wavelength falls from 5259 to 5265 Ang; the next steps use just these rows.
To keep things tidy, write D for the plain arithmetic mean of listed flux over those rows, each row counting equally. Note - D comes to 18.8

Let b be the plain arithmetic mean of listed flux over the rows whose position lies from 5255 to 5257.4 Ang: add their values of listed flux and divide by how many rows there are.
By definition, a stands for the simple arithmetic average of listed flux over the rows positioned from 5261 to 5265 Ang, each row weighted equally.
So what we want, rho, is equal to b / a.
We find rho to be 0.94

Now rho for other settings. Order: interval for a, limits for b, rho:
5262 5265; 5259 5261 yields 0.81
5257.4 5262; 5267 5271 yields 1.13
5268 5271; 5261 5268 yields 0.95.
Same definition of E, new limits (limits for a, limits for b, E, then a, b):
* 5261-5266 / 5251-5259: 1.00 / 0.0513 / 0.0514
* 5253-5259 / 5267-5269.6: 0.95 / 0.0515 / 0.0489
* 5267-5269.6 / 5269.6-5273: 1.07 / 0.0489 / 0.0526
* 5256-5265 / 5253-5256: 0.98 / 0.0530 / 0.0518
